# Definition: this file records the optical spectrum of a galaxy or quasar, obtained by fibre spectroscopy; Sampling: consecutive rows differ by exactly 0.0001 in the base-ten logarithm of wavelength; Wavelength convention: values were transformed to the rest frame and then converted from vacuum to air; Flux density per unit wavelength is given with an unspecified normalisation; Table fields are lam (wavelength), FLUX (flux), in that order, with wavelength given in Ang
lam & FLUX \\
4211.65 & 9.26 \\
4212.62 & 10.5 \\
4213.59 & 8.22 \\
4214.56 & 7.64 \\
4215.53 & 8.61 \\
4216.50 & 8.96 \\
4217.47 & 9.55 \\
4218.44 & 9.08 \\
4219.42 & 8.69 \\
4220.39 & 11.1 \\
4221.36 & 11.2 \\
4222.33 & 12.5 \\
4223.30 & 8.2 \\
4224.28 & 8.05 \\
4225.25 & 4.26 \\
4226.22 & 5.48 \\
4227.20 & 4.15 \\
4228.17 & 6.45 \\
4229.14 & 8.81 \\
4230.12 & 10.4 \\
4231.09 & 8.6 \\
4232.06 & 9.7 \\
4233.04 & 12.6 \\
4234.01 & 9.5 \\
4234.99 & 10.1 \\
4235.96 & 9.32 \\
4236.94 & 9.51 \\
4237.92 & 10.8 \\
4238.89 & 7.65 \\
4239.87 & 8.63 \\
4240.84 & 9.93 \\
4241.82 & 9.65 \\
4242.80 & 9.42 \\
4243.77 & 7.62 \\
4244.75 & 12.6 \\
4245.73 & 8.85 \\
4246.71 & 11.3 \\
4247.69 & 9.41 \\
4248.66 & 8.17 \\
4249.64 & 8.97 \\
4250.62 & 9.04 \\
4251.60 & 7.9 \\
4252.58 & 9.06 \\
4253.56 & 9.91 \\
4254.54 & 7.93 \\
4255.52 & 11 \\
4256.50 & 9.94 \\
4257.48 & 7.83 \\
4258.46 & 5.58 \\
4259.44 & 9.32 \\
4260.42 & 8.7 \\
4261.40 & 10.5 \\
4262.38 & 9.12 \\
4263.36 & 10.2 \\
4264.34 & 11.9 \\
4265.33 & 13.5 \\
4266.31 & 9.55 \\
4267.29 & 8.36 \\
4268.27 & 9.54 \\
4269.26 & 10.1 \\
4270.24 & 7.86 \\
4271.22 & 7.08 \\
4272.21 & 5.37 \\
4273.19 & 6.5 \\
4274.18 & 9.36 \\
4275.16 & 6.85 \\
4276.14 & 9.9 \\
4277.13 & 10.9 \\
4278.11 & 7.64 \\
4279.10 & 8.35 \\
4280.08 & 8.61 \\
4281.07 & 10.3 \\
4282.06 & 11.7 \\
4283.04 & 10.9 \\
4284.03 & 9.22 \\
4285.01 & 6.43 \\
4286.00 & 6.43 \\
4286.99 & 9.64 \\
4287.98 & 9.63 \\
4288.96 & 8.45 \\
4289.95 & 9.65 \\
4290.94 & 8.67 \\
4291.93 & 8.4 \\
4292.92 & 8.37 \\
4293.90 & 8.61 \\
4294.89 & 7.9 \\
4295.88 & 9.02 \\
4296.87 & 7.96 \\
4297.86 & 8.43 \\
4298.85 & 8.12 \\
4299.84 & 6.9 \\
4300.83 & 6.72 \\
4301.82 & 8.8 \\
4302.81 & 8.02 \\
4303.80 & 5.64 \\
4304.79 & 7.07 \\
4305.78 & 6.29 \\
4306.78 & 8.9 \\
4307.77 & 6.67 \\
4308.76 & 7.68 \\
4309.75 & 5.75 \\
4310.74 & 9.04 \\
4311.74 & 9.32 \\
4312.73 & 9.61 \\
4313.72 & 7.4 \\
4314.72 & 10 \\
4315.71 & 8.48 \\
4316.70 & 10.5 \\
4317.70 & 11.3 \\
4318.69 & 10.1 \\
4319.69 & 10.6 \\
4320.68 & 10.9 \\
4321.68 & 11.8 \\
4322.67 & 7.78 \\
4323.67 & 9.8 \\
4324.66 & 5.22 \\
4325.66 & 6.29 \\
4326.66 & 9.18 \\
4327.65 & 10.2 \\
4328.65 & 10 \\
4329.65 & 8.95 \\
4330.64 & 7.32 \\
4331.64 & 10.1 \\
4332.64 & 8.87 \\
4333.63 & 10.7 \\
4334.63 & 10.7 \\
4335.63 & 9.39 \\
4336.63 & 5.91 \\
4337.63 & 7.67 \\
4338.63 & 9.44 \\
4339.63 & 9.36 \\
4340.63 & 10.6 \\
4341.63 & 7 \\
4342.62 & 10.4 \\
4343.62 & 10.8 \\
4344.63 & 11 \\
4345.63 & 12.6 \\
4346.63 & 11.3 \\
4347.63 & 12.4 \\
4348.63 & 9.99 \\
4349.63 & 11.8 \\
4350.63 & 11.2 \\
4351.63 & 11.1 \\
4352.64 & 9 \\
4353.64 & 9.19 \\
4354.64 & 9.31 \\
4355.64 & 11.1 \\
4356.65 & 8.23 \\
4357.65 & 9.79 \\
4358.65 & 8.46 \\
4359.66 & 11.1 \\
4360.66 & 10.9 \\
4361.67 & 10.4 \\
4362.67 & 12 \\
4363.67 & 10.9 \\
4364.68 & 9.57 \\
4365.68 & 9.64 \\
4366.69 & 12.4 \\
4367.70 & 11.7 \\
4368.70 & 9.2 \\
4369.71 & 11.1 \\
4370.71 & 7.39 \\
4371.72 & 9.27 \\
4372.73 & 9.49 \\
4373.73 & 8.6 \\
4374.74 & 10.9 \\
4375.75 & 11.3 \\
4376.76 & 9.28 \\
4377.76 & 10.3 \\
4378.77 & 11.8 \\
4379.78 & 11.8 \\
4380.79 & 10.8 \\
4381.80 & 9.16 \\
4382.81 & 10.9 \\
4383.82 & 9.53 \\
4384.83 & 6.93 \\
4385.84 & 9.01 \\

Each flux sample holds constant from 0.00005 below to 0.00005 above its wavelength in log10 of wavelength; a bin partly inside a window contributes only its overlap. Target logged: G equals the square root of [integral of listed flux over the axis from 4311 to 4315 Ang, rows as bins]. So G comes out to 6.00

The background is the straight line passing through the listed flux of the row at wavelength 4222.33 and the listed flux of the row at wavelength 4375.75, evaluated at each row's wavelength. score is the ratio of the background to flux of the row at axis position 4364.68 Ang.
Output 1.19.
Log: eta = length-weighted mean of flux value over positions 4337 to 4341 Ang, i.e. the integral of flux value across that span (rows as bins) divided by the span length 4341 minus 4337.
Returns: 9.1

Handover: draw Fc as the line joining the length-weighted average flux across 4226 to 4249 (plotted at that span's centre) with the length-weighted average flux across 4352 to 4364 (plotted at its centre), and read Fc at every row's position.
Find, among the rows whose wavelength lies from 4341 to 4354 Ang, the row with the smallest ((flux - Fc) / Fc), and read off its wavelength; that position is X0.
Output 4341.63 Ang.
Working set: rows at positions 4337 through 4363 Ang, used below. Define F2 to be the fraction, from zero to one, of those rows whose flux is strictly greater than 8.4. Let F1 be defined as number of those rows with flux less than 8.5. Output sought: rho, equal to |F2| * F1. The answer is 3.5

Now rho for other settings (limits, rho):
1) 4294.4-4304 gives 2.4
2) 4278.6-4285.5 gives 1.4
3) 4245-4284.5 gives 8.8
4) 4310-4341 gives 6.2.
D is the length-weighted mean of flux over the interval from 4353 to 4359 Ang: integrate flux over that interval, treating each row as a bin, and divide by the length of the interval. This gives 9.4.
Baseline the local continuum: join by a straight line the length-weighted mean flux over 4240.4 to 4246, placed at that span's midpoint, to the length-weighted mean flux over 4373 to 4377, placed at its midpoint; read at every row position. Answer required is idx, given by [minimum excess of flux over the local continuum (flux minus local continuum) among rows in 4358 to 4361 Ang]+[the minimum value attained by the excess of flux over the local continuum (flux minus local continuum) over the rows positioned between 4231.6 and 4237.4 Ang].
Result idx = -2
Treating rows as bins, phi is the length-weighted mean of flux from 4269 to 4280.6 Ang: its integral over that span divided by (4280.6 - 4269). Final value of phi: 8.2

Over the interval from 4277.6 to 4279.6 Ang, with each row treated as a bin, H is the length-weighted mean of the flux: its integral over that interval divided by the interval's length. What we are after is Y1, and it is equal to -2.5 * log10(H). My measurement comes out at -2.3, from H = 8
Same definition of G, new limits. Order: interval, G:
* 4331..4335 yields 6.32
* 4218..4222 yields 6.36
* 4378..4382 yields 6.62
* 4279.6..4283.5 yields 6.36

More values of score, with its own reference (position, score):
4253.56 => 1.24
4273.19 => 1.86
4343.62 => 1.07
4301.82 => 1.35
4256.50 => 1.23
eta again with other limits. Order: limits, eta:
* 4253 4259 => 8.7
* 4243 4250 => 9.6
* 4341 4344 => 9.4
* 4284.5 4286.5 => 6.5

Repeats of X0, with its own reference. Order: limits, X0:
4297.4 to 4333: 4324.66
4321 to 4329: 4324.66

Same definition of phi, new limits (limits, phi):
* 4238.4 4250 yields 9.4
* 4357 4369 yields 10.5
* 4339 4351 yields 10.7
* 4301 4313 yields 7.7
